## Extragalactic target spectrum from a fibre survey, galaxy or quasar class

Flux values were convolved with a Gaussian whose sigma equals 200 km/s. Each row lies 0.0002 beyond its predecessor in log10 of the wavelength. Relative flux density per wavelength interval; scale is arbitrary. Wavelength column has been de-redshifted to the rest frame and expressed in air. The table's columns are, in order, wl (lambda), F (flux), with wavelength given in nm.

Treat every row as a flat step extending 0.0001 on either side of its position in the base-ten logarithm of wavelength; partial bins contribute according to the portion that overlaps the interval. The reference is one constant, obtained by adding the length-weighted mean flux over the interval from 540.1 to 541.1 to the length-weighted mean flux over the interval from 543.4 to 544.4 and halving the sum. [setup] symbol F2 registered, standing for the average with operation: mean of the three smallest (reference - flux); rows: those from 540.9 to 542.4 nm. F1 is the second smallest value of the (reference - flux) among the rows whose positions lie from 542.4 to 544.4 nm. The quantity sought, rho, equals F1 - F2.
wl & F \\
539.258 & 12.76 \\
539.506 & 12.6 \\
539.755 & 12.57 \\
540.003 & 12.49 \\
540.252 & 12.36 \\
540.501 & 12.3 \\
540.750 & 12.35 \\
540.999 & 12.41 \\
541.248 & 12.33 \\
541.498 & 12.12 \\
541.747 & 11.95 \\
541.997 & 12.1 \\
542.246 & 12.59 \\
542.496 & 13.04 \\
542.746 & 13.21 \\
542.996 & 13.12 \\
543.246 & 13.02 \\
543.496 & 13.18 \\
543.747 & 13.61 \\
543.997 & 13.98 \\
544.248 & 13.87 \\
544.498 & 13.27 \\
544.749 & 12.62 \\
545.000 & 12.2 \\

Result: -1.4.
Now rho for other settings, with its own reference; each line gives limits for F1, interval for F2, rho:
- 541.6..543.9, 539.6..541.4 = -0.7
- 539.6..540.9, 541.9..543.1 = 0.6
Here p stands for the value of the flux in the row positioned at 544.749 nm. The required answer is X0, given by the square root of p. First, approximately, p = 12.62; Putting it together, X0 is 3.552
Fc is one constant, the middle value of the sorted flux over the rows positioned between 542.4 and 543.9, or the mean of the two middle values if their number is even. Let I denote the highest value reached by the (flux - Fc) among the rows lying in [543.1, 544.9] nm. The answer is 0.8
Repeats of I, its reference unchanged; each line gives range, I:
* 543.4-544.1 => 0.8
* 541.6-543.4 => 0.1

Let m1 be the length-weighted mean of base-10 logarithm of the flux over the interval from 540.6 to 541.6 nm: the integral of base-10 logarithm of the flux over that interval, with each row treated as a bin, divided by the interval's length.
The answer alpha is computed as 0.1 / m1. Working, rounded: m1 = 1.090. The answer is 0.0918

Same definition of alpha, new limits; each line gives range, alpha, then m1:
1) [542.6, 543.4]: 0.0894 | 1.118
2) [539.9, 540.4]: 0.0915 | 1.093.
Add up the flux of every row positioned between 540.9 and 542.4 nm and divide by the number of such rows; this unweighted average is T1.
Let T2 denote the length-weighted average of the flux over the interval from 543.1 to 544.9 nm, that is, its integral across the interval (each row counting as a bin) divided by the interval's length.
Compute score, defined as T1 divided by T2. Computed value 0.918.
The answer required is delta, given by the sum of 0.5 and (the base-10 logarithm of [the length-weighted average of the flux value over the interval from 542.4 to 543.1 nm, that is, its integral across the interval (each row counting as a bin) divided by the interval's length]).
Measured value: 1.62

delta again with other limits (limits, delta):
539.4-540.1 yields 1.60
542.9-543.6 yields 1.62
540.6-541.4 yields 1.59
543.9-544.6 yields 1.64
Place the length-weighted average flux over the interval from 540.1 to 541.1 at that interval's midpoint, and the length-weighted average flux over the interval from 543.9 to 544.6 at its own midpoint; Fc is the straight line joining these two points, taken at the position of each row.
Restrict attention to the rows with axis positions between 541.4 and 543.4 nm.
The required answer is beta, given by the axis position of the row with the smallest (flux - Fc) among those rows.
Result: 541.747 nm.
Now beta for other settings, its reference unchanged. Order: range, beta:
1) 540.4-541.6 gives 541.498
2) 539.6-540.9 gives 540.750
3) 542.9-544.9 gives 544.749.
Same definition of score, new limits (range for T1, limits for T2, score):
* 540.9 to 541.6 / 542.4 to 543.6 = 0.937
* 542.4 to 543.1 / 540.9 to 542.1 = 1.078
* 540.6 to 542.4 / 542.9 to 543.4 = 0.937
